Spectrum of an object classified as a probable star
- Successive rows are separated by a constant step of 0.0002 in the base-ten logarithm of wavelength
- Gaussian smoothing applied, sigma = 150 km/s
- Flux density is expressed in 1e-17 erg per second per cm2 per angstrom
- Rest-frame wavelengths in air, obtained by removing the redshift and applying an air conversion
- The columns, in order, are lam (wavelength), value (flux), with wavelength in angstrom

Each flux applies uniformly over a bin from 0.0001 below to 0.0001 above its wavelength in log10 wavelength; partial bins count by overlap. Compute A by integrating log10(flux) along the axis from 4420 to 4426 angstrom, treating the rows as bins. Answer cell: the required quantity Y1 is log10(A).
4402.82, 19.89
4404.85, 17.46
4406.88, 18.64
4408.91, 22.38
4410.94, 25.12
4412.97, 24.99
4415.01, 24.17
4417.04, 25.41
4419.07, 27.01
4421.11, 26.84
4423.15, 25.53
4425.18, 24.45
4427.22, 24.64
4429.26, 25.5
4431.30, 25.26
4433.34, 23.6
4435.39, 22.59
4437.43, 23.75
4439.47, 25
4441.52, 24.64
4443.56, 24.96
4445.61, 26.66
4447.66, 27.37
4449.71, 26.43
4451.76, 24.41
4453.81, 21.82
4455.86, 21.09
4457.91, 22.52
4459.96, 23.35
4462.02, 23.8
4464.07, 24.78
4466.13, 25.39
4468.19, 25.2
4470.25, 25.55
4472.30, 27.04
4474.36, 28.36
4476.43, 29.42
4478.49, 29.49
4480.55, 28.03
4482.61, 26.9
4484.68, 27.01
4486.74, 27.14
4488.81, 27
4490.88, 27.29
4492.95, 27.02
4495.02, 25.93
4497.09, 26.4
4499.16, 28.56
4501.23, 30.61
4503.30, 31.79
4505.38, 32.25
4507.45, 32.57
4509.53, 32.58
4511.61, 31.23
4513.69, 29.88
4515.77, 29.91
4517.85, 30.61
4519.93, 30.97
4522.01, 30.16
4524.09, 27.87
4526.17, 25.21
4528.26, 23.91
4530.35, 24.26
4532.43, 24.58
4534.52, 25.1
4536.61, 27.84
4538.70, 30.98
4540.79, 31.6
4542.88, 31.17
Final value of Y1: 0.93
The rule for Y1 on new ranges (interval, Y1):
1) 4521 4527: 0.94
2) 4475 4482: 1.01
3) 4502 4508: 0.96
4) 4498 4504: 0.95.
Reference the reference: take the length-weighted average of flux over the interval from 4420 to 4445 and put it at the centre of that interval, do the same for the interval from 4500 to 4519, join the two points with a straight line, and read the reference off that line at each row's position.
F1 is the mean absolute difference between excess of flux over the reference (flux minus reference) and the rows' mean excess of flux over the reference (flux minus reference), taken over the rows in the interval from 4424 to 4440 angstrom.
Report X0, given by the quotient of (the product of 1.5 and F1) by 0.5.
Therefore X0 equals 2.9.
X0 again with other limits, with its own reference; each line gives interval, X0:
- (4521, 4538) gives 6.0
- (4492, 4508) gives 6.2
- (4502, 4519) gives 3.9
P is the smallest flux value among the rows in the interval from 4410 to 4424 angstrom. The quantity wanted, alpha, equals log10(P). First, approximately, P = 24.17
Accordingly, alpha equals 1.38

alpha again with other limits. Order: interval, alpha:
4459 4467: 1.37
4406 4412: 1.27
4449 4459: 1.32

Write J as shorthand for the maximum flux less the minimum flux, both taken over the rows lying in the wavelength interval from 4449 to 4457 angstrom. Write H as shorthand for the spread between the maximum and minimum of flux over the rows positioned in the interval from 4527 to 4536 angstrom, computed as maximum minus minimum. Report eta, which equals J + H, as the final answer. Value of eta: 6.5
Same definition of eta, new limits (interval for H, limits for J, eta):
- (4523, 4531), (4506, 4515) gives 6.7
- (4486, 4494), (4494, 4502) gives 5.0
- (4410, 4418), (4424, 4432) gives 2.3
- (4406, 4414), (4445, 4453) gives 9.4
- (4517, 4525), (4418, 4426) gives 5.7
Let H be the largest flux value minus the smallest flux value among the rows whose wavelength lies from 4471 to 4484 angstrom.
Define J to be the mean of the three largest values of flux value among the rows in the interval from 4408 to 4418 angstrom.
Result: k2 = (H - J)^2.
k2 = 510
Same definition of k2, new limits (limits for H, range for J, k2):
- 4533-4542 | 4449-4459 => 322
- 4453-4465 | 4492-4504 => 709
